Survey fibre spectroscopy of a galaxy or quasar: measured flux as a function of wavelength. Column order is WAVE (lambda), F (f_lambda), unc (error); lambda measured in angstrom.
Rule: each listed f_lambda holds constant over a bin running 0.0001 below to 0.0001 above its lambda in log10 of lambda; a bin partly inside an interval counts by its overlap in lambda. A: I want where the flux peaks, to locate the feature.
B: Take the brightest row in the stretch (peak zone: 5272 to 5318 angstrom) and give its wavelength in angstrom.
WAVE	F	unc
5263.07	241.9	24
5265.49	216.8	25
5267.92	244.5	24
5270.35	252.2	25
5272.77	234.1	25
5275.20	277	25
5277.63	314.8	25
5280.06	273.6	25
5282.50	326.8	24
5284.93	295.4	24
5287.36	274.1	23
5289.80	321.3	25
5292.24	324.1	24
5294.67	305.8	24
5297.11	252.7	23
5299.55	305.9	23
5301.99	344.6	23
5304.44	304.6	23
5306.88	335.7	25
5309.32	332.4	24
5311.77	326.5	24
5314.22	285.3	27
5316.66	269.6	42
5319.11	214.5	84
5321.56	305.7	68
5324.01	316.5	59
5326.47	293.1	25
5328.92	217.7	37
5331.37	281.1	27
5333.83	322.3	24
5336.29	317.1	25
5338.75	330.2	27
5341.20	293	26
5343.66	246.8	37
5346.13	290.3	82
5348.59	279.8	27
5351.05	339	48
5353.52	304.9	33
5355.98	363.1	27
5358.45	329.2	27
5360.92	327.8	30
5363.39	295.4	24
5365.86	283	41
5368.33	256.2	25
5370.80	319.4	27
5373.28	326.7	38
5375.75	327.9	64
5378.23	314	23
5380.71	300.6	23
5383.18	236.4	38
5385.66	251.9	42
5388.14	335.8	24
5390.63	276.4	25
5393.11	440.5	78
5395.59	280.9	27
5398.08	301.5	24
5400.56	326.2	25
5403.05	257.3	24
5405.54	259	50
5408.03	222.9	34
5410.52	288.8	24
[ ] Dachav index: 5301.99 angstrom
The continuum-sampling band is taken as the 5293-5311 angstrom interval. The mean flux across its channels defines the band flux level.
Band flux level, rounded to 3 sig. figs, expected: 312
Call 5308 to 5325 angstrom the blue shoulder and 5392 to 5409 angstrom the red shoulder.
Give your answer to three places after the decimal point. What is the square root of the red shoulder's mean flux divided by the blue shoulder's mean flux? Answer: 1.009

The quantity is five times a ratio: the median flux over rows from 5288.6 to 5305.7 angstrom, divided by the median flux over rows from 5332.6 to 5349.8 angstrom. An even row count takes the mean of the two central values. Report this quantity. 5.2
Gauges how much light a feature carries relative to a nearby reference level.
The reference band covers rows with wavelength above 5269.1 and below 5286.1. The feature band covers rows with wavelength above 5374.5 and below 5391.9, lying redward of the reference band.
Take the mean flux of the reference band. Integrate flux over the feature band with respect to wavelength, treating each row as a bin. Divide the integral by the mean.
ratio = 18.0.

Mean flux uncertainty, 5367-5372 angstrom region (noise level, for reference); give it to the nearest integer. 26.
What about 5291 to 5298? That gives 24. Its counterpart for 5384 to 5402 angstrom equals 35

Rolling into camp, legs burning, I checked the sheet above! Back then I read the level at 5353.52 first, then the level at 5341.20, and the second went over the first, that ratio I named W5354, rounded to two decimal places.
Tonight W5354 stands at 0.96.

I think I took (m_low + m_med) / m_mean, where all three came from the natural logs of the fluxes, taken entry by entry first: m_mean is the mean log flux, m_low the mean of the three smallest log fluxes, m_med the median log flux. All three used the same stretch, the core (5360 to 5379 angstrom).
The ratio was 1.99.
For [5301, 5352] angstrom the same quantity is 1.96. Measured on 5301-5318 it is 1.99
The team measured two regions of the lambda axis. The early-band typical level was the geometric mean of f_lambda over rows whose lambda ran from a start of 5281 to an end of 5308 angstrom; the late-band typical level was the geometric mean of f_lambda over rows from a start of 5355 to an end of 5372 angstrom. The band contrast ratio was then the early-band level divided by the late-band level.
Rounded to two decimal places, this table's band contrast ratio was 0.99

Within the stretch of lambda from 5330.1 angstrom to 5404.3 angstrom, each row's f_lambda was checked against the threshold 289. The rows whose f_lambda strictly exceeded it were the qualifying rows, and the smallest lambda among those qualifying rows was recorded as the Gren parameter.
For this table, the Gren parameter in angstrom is 5333.83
